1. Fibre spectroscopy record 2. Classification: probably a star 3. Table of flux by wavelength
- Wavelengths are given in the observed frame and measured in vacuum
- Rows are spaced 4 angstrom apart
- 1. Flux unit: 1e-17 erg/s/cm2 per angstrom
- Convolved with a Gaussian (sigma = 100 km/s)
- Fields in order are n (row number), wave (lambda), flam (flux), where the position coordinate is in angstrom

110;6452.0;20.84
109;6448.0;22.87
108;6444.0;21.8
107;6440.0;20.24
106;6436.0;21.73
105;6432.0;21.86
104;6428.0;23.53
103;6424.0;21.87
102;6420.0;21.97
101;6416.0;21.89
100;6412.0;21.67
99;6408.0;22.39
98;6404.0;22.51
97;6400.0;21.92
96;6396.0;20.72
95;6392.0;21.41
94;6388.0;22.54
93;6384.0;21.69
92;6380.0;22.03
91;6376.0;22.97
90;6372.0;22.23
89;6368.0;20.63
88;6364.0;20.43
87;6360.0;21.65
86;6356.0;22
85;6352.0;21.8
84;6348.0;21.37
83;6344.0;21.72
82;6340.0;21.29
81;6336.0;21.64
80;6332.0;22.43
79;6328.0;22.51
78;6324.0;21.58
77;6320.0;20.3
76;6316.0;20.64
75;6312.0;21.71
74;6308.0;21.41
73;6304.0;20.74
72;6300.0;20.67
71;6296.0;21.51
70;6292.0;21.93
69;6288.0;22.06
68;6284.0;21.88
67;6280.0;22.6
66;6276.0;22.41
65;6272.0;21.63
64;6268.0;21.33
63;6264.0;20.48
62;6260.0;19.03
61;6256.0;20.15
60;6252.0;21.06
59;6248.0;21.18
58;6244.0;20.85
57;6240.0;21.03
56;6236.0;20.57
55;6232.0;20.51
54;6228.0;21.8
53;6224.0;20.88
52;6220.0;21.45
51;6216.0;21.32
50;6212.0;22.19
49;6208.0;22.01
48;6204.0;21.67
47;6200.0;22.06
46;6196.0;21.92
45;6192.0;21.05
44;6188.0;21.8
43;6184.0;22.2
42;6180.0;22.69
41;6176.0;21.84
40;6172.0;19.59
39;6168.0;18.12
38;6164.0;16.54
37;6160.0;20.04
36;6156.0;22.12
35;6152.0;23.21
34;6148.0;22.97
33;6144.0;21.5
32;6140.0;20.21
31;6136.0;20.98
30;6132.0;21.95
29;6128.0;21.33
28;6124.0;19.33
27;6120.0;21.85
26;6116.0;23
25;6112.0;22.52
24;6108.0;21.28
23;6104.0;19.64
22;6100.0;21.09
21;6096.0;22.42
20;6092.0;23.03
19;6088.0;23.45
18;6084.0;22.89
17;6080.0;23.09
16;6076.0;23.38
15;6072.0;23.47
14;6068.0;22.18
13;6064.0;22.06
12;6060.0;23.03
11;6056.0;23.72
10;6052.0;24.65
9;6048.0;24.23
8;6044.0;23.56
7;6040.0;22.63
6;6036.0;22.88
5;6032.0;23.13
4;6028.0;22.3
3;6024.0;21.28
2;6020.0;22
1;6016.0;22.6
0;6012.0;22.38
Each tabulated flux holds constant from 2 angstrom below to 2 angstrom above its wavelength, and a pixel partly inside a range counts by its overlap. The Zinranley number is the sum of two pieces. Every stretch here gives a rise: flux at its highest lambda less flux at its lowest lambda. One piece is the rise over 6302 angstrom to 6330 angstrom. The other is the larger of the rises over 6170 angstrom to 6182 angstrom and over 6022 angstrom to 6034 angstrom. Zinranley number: 4.9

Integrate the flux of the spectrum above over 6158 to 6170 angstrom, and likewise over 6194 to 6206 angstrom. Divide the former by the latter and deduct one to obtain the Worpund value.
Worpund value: -0.17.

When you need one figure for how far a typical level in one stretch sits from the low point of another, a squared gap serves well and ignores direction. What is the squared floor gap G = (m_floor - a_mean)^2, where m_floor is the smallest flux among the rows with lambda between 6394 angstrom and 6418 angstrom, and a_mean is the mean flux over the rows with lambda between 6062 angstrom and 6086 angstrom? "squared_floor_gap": 4.5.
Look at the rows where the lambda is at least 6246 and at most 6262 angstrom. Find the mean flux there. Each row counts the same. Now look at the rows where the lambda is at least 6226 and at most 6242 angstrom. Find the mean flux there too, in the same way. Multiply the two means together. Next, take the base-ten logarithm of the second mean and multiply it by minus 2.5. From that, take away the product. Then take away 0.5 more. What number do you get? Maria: -431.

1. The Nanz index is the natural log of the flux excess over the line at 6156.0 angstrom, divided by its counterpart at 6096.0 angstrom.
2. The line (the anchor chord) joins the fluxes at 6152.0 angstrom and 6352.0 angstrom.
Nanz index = 0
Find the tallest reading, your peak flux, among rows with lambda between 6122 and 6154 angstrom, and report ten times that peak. 232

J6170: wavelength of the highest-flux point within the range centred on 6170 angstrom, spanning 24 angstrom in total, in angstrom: 6180.0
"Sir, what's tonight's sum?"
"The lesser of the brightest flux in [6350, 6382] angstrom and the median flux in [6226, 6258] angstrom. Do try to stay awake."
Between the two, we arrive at 20.9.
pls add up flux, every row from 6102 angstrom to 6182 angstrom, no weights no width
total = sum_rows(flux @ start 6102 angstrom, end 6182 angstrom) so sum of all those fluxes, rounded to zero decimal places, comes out 421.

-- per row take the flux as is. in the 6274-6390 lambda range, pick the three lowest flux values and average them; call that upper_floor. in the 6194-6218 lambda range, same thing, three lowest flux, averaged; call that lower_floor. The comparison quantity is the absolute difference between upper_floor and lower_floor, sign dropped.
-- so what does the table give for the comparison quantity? 1.2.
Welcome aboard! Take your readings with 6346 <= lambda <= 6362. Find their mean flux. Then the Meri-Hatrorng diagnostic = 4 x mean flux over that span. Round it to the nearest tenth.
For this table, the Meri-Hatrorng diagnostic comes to 86.8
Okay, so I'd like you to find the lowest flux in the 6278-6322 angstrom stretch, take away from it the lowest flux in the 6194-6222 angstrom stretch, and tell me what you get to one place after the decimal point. -1.0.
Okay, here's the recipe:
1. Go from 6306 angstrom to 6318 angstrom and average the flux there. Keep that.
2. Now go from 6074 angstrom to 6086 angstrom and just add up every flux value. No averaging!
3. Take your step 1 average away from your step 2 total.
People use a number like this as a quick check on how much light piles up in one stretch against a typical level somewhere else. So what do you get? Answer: 48.1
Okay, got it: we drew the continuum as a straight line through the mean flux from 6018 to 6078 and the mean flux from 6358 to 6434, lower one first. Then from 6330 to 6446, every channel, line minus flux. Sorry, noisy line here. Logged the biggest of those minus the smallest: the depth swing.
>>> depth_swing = 3.3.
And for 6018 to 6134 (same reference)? 5.1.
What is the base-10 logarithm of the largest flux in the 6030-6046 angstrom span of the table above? 1.37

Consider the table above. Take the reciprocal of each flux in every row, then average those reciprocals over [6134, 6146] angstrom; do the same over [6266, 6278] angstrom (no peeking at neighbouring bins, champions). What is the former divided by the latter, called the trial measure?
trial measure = 1.04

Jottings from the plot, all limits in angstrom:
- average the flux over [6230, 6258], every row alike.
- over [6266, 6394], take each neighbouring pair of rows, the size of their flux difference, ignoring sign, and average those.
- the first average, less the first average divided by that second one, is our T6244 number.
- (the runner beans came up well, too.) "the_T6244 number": -14.6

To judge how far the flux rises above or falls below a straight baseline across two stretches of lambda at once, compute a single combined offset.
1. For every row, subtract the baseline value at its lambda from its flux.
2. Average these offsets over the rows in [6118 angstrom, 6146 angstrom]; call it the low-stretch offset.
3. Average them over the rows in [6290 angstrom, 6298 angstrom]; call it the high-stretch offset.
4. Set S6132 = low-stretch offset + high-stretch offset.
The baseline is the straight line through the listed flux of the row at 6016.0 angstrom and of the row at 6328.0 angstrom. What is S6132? -2.34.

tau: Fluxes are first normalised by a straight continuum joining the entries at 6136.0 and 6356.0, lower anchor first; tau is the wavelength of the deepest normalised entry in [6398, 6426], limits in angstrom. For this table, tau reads 6412.0 angstrom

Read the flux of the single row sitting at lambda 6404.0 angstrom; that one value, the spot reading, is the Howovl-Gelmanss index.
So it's 22.51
